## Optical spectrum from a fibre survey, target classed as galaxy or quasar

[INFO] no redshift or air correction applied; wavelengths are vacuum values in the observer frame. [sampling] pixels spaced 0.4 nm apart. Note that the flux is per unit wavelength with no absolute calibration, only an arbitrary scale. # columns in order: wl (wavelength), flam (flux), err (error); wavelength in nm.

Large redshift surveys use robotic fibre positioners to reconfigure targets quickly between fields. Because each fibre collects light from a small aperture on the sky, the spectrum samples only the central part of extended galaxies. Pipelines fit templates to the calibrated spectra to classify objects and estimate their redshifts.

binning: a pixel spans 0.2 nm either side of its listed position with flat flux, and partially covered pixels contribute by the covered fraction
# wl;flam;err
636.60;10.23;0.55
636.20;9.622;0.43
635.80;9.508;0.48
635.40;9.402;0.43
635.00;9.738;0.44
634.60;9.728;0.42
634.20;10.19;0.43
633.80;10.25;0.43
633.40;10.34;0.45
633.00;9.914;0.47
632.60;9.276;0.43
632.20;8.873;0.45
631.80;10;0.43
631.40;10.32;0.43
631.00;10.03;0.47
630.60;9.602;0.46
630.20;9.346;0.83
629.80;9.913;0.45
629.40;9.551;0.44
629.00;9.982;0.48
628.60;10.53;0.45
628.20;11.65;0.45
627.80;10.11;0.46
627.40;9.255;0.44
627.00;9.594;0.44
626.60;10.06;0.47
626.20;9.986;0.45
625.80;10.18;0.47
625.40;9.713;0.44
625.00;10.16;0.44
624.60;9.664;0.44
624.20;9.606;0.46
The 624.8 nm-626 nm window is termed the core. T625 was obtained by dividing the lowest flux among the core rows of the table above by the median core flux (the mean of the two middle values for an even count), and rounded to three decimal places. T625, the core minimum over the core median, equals 0.956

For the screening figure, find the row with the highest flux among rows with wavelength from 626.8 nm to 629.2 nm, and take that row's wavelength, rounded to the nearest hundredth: 628.20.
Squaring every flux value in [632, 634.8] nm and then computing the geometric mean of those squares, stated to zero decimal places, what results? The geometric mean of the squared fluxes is 96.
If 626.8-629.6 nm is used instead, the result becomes 101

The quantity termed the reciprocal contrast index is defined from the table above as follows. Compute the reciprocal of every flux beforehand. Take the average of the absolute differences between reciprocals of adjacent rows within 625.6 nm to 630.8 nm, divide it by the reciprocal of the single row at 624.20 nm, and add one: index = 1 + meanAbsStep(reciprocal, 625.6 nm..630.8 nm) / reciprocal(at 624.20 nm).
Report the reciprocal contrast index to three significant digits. 1.05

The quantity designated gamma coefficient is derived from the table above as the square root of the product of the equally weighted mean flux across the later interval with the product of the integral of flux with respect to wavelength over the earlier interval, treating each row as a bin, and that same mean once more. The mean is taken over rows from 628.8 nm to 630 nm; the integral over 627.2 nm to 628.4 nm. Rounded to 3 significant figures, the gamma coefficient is 34.6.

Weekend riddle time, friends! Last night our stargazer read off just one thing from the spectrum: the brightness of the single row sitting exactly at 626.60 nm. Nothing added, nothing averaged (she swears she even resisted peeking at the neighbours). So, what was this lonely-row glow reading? 10.06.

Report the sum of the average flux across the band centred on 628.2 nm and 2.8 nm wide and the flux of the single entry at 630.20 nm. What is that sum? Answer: 19.44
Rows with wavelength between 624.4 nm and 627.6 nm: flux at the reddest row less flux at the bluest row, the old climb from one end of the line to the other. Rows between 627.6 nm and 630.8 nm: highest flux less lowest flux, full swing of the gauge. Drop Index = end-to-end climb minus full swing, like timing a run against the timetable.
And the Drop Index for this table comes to -2.7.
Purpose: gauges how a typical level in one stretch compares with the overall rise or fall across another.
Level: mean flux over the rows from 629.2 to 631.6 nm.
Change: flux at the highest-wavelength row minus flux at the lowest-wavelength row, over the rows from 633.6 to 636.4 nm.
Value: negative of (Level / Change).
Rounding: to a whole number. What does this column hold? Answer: 16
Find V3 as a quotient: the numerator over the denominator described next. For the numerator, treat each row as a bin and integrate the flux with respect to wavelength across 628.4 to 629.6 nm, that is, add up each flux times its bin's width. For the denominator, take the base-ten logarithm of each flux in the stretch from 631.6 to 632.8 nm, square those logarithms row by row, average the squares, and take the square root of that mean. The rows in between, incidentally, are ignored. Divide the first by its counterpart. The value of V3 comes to 12.4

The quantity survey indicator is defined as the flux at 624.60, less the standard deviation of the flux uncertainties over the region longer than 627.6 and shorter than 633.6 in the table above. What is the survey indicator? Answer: 9.6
